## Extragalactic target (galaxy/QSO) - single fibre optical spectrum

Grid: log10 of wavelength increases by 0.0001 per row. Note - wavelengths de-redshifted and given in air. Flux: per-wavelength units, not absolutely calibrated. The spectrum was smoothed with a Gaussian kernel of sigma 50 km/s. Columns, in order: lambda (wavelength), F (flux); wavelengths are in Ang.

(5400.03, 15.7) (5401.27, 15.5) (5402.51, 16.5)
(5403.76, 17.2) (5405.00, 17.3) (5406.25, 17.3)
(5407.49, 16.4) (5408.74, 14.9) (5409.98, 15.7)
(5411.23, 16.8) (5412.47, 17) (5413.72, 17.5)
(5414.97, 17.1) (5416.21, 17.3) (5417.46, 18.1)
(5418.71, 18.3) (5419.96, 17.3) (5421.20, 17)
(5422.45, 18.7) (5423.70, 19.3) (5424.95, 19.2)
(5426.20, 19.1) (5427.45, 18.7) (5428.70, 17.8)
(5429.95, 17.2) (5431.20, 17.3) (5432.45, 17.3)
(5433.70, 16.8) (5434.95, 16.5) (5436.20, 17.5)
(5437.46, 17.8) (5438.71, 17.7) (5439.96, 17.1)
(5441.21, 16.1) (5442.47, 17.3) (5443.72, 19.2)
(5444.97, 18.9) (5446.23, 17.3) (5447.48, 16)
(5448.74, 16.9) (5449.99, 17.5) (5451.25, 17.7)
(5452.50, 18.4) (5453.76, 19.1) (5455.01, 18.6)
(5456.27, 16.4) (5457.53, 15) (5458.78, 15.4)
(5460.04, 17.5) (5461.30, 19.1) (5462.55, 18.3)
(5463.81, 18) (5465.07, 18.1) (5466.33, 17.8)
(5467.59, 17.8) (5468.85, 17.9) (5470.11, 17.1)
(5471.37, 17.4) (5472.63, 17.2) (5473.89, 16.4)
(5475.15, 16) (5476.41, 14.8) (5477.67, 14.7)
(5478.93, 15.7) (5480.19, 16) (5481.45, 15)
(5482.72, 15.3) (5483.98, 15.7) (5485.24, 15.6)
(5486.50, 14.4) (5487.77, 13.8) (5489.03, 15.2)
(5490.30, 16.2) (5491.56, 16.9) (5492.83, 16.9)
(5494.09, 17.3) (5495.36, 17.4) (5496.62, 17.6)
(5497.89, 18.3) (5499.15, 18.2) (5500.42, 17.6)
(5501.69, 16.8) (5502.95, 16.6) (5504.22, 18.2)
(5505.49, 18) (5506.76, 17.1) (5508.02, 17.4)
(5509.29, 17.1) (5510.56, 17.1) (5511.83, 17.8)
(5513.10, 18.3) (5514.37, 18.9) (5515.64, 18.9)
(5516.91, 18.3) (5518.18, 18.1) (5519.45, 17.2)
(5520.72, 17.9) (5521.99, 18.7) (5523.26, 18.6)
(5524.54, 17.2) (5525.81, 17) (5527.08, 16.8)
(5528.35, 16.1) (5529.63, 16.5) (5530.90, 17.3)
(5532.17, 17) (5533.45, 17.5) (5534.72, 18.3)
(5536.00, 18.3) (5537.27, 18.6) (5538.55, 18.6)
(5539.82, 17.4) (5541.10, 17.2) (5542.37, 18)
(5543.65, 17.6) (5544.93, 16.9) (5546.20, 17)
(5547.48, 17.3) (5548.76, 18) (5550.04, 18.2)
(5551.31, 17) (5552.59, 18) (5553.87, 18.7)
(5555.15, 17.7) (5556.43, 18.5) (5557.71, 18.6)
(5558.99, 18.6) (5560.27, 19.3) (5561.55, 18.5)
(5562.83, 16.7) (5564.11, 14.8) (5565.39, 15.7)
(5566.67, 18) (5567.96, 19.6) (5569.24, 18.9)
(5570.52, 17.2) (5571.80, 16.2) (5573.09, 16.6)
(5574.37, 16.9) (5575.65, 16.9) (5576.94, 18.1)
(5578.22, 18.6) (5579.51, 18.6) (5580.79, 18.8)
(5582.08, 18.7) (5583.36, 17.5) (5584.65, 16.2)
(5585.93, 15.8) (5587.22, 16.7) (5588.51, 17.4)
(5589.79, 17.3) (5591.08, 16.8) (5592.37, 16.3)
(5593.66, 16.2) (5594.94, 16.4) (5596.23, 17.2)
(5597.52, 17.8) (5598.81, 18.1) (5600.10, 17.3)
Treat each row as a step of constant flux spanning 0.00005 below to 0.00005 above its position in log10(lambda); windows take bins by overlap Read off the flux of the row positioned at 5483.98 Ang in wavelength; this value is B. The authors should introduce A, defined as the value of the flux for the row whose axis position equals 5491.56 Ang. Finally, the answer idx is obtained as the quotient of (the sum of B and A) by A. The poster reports 1.93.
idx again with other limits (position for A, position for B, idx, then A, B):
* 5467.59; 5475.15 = 1.90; 17.8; 16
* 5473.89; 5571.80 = 1.99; 16.4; 16.2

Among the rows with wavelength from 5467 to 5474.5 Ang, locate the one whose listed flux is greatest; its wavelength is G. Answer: 5468.85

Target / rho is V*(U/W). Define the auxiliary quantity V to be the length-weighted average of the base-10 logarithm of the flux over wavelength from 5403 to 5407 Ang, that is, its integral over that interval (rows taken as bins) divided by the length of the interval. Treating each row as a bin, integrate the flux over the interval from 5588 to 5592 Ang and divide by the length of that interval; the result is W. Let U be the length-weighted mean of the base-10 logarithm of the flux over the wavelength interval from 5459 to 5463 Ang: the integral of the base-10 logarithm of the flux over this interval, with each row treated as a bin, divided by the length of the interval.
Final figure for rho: 0.0906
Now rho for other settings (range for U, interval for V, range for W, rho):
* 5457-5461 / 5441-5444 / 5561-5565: 0.0906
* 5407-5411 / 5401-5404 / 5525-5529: 0.0871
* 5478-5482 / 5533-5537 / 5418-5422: 0.0852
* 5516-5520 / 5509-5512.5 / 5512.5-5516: 0.0831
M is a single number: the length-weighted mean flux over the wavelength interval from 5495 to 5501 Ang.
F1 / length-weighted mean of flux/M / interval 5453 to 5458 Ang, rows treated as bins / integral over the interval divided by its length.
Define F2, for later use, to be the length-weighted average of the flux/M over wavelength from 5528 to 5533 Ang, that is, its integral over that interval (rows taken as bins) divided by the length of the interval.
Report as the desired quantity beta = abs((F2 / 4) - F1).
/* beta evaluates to 0.737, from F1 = 0.972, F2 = 0.94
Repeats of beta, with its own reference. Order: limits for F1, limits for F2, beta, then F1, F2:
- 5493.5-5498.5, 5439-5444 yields 0.745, 0.988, 0.97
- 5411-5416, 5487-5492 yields 0.745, 0.961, 0.86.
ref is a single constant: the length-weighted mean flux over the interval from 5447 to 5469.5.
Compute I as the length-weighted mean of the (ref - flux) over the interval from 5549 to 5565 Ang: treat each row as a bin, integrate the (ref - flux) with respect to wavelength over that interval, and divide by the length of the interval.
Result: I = -0.32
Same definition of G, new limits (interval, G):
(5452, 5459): 5453.76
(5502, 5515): 5514.37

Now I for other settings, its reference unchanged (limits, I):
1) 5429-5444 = 0.25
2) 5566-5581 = -0.30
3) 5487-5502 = 0.70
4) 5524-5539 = 0.11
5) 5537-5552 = -0.09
